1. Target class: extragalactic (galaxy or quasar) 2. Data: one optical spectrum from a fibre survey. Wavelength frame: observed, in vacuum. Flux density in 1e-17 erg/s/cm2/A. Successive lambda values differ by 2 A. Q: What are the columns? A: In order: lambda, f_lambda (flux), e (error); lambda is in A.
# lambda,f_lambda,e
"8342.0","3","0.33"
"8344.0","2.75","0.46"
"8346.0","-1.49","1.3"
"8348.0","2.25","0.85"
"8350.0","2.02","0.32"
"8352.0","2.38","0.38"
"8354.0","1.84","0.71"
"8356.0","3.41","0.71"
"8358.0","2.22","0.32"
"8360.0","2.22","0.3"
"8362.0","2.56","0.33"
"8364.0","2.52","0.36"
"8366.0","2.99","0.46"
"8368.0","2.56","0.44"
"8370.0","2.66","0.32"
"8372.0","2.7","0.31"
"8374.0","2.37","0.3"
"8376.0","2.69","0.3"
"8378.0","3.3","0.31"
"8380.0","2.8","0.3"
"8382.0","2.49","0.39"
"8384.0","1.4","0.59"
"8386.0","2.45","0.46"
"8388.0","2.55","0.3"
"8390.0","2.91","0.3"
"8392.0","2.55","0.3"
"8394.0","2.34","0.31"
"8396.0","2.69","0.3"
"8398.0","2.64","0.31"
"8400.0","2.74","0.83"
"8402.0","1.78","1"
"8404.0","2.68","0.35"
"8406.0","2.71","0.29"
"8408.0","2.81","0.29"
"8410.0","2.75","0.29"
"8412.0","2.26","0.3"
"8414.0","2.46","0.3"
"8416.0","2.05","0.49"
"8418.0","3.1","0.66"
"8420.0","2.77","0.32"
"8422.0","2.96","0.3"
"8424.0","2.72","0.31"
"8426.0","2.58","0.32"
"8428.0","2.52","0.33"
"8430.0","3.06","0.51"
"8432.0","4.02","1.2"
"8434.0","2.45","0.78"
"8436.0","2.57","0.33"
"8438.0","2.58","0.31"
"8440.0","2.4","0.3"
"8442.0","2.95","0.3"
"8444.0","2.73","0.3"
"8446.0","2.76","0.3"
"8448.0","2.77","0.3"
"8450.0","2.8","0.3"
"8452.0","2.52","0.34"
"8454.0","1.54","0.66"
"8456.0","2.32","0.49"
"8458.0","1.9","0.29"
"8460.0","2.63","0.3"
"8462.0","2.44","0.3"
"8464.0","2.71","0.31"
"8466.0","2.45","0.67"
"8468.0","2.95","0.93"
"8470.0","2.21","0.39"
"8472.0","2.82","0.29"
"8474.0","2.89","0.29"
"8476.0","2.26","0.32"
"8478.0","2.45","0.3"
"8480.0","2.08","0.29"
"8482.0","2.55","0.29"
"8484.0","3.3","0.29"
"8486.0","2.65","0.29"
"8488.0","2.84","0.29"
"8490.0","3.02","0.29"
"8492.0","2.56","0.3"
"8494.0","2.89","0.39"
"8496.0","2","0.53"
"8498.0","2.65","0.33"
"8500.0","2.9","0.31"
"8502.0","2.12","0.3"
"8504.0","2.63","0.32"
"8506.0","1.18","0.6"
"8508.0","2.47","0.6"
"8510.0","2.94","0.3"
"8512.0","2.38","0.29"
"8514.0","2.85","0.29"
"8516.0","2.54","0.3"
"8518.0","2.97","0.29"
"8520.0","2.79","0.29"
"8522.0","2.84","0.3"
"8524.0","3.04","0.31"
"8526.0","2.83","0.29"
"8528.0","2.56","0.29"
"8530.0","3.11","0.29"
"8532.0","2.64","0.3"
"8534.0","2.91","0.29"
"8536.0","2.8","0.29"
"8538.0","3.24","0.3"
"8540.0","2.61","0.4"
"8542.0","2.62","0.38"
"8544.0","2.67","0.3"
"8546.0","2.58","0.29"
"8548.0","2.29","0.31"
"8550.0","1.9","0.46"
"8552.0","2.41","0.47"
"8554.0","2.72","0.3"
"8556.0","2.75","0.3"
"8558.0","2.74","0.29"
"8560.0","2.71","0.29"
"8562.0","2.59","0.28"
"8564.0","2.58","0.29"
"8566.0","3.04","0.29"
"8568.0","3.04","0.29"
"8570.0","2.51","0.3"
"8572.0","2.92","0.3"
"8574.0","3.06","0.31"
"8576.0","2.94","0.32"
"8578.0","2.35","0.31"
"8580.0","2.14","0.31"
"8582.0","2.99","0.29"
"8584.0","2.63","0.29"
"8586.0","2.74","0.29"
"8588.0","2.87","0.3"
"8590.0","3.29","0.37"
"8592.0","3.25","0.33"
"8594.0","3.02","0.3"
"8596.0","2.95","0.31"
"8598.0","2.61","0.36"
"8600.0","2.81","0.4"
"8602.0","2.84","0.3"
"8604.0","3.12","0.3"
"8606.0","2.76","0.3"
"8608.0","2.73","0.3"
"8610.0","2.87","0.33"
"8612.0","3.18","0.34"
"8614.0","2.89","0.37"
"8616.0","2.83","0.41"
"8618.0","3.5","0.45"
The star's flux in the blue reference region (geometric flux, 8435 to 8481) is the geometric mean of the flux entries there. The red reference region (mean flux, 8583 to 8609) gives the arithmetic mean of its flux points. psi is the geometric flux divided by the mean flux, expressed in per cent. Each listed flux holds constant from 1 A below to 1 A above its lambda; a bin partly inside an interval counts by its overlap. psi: 85.8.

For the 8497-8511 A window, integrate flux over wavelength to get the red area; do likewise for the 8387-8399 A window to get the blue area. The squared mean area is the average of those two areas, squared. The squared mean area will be 1061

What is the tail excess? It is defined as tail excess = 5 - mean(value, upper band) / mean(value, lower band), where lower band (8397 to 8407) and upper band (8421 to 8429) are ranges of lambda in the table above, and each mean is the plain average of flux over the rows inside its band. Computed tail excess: 3.93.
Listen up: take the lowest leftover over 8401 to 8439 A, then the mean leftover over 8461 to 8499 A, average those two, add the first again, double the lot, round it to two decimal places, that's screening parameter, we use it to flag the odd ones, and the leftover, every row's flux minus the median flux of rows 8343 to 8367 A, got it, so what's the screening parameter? -1.30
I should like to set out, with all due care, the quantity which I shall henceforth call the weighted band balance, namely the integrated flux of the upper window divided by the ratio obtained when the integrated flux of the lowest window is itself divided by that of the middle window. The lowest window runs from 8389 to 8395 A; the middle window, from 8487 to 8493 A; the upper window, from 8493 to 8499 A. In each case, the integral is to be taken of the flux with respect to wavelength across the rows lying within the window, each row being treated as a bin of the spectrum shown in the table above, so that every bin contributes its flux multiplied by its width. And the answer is 16.3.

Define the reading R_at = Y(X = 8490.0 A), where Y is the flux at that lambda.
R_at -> 3.02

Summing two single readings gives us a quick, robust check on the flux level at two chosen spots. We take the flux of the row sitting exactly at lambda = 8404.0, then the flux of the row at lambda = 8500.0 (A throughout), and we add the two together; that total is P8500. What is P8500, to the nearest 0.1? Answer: 5.6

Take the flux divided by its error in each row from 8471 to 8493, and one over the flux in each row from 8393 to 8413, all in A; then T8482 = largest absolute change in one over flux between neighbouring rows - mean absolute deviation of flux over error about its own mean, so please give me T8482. -0.86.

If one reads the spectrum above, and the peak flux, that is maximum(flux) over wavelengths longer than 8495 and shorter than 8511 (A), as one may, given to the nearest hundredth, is 2.94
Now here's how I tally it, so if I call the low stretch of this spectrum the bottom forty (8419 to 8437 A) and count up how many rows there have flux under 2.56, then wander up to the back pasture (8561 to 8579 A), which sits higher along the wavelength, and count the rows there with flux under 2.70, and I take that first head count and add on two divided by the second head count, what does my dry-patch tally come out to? 2.5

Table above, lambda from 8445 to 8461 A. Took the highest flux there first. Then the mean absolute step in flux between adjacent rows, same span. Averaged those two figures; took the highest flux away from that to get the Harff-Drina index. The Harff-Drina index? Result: -1.17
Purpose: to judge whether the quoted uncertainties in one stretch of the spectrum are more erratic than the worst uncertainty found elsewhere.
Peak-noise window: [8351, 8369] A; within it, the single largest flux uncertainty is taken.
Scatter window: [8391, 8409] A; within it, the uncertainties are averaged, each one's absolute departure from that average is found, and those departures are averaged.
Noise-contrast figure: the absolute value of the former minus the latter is 0.50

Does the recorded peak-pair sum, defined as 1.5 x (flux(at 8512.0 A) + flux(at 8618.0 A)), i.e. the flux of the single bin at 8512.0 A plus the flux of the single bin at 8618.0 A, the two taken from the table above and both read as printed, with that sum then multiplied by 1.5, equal 8.8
